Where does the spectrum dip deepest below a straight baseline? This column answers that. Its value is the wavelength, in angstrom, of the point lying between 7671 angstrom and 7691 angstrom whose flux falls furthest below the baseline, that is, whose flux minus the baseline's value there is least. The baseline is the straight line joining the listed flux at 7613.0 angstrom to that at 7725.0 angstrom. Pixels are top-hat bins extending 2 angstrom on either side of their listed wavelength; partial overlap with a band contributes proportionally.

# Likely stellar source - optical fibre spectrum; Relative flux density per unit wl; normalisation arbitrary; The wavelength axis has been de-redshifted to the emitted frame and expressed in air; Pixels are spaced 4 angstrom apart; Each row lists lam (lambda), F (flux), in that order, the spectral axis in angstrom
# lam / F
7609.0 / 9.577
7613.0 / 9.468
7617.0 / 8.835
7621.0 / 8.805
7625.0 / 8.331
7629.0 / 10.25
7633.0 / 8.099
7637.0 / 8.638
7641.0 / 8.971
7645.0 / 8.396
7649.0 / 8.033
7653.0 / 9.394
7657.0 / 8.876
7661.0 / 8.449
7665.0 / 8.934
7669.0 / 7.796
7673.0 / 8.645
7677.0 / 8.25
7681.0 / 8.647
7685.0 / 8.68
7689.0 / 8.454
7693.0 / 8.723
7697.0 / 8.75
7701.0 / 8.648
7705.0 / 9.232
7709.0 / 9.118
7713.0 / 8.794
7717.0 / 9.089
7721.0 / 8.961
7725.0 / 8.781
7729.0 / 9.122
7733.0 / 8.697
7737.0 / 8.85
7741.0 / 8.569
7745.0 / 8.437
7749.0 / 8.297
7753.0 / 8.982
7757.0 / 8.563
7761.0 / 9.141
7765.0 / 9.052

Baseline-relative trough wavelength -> 7677.0 angstrom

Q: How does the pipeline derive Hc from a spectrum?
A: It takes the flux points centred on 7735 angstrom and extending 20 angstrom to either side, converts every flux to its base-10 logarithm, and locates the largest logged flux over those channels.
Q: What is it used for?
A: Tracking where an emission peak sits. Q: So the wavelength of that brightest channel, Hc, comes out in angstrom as 7729.0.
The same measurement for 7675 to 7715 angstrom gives 7705.0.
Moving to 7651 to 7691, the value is 7653.0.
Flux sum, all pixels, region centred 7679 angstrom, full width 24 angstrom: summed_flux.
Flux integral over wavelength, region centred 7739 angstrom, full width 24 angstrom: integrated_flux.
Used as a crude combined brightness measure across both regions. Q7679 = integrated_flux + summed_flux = 258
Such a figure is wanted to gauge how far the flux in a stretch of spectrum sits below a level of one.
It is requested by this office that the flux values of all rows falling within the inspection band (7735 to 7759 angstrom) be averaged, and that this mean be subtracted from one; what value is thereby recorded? -7.6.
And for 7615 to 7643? -7.8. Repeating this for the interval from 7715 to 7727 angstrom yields -7.9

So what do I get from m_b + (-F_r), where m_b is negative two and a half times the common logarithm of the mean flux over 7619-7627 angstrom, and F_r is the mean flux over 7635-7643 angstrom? -11.1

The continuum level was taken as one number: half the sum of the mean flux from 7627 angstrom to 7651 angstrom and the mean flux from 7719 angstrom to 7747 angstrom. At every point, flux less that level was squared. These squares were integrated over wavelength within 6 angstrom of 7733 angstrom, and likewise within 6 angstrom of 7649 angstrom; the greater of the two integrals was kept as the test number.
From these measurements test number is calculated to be 4.2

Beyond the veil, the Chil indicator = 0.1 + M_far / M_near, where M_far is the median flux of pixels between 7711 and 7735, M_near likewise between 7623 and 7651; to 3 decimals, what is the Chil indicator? 1.157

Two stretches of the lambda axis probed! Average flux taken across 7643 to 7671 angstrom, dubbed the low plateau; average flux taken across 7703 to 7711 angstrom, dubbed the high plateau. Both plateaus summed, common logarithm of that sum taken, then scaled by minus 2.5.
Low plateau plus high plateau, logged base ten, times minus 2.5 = -3.122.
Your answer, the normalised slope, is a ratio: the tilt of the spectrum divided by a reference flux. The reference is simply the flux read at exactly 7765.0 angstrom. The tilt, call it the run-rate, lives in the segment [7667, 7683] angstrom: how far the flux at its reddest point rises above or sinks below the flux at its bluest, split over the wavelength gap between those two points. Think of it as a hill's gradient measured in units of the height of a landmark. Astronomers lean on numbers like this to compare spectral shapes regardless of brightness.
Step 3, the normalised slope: 0.0078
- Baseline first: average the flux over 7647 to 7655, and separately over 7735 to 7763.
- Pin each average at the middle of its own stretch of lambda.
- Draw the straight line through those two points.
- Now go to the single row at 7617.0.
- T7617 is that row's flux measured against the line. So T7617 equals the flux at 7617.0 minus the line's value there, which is 0.1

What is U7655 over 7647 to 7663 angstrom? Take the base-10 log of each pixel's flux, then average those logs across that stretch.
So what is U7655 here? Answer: 0.938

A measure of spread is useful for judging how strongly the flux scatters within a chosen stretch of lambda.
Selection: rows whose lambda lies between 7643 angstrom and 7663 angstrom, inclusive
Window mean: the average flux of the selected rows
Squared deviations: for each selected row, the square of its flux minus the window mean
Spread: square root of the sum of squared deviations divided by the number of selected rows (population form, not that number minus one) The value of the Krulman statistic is 0.47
